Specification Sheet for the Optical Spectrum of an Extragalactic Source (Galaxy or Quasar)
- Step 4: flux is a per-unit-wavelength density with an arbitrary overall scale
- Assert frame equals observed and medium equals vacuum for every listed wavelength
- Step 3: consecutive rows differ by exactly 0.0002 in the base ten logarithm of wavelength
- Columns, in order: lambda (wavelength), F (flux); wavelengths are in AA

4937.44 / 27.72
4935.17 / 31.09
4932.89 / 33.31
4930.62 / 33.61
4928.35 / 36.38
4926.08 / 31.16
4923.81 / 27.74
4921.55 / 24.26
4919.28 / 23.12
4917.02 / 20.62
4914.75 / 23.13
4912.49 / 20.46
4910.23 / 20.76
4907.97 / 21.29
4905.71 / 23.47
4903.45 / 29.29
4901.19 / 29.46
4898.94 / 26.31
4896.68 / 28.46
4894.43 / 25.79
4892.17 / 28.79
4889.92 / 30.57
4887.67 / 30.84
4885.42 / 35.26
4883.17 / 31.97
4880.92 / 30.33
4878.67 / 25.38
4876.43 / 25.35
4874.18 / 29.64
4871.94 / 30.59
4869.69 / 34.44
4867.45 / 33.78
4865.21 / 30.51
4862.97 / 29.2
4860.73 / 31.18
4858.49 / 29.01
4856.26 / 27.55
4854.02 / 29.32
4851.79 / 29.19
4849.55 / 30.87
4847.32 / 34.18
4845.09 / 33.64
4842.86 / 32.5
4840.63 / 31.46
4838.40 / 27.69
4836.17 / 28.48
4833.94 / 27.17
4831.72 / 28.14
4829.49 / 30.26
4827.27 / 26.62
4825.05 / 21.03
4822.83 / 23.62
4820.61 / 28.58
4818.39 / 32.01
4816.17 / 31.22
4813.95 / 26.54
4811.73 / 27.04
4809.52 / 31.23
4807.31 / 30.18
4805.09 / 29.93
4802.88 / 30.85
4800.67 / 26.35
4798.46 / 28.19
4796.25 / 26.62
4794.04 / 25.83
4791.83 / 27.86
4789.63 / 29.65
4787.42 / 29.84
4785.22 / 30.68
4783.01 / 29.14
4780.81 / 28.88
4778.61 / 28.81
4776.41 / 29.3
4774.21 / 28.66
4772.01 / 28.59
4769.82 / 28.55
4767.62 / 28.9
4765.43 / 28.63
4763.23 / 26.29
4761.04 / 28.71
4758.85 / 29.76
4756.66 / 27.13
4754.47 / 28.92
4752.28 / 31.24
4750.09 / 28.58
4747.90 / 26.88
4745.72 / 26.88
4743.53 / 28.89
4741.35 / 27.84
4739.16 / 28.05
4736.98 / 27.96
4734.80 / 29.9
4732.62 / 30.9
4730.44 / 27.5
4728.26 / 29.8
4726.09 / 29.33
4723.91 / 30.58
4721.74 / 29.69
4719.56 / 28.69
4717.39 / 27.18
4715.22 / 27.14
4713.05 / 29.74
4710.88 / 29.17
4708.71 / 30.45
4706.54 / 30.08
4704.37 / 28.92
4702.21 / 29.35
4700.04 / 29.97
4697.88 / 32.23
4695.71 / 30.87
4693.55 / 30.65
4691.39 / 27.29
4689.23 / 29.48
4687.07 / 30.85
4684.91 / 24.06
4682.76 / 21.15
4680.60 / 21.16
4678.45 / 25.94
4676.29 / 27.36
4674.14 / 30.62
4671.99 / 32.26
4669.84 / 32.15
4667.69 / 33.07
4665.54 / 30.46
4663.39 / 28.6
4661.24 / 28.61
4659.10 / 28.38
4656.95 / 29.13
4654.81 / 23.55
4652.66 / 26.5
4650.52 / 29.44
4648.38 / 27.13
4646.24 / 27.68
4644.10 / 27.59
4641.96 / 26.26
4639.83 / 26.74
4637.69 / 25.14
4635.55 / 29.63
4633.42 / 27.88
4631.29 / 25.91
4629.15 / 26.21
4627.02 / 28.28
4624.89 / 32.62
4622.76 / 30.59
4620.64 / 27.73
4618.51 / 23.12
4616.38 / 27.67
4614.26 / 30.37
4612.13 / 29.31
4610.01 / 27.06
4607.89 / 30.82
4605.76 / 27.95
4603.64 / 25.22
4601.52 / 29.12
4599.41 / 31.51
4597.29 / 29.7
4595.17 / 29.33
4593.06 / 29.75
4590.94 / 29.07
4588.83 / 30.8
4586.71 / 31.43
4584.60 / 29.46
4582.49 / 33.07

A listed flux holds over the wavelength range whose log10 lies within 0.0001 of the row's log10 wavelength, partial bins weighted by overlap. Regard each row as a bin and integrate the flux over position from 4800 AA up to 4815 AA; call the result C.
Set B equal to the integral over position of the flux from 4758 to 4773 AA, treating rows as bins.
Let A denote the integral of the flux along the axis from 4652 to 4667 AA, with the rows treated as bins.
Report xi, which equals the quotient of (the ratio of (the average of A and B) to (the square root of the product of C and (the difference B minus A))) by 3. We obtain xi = 2.66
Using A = 421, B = 427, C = 434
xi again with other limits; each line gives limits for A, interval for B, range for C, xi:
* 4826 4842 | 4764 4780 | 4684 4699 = 4.09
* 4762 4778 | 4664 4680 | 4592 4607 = 1.52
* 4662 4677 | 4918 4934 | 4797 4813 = 1.73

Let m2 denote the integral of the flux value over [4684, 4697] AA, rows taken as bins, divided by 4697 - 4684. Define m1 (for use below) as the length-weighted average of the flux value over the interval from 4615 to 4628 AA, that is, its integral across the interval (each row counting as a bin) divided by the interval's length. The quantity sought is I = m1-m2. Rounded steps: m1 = 28.4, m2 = 29.0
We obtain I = -1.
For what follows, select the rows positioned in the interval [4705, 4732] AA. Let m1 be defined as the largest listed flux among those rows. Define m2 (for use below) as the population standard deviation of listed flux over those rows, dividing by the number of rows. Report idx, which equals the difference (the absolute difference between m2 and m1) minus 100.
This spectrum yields -70.6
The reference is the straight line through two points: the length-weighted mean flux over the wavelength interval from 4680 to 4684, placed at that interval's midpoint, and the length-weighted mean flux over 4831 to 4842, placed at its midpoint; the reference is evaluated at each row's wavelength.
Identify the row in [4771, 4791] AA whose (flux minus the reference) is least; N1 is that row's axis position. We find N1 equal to 4780.81 AA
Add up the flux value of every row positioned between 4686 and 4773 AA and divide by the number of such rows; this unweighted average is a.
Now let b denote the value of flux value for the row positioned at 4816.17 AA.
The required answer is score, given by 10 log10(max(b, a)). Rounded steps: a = 29.0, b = 31.22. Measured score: 14.9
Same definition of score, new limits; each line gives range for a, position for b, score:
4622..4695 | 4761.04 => 14.6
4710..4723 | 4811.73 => 14.6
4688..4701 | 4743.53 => 14.8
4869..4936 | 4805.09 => 14.8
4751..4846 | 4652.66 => 14.6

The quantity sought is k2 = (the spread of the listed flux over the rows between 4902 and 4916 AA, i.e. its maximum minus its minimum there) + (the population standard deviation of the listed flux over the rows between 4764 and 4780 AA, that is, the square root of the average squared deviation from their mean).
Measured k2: 9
